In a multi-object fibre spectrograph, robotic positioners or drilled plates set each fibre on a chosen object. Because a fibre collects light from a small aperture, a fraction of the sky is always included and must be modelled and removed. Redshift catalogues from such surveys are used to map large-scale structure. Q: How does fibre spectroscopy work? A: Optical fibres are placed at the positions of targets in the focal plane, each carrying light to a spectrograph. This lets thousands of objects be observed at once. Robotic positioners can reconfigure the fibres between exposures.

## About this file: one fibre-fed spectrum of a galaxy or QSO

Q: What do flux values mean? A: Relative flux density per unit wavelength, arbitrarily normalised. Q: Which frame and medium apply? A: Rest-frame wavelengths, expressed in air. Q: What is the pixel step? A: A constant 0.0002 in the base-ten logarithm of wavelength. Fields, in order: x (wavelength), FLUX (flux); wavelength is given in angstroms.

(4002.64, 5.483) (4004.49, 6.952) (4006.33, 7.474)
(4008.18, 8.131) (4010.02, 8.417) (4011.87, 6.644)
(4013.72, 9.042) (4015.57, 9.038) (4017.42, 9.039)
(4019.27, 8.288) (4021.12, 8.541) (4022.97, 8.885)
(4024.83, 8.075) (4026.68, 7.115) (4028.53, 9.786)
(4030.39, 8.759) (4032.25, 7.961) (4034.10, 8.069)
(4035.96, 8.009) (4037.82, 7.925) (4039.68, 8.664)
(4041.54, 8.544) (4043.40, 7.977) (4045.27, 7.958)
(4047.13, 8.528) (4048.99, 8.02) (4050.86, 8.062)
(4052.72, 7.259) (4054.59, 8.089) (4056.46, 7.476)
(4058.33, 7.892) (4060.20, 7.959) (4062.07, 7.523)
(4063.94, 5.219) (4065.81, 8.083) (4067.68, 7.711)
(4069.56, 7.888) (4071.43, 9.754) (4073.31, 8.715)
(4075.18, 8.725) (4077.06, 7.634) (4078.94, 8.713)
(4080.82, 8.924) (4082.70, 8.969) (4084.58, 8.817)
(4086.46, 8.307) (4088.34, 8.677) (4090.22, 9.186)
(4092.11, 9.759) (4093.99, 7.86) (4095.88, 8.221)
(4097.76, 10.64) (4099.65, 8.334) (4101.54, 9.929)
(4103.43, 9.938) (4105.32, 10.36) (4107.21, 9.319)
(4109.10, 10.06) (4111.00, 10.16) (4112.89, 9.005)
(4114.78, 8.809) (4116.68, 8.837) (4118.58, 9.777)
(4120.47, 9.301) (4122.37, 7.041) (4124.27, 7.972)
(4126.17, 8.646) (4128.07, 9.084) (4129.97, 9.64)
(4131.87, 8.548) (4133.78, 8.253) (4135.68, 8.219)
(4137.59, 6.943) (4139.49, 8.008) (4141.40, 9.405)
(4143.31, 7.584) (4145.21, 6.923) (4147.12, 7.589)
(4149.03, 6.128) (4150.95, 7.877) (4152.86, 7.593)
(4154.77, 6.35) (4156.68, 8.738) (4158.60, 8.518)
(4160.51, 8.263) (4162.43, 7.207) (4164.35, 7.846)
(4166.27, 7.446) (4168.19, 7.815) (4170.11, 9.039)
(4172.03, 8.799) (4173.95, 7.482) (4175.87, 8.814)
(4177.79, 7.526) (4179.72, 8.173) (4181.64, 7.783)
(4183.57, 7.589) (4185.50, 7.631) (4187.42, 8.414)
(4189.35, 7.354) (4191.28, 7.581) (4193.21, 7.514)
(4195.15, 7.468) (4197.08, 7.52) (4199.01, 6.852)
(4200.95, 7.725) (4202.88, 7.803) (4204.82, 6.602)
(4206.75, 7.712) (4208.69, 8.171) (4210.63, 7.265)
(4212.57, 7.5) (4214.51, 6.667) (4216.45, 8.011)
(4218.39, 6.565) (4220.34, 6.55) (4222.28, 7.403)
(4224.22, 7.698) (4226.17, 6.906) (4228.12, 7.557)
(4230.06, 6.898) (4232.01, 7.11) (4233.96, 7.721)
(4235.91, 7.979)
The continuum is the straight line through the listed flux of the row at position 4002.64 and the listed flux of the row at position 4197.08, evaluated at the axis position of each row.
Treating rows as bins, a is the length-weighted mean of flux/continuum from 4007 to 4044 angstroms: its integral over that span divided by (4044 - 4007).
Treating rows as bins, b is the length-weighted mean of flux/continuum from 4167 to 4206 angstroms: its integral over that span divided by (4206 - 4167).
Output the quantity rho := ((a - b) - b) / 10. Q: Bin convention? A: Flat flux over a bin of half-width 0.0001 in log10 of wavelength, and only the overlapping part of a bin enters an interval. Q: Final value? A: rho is -0.064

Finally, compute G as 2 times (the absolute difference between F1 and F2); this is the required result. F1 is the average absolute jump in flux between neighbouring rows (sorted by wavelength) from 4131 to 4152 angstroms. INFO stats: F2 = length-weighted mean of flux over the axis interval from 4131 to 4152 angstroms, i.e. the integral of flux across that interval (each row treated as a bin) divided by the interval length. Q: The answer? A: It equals 13.4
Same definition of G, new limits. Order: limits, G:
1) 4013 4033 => 15.7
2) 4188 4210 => 14.0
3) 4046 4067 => 13.5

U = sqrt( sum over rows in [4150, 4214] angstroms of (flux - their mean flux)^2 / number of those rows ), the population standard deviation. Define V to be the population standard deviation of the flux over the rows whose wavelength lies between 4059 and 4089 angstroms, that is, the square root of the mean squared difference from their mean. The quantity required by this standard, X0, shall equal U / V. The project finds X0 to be 0.6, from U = 0.60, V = 1.0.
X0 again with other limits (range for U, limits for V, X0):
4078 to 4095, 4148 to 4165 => 0.6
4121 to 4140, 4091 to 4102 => 0.8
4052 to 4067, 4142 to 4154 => 1.5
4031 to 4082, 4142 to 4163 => 1.0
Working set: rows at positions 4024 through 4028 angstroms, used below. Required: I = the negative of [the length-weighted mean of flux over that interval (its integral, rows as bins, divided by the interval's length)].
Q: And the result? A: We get -7.8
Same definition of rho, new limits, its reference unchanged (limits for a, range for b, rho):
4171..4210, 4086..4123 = -0.177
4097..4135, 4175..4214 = -0.066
